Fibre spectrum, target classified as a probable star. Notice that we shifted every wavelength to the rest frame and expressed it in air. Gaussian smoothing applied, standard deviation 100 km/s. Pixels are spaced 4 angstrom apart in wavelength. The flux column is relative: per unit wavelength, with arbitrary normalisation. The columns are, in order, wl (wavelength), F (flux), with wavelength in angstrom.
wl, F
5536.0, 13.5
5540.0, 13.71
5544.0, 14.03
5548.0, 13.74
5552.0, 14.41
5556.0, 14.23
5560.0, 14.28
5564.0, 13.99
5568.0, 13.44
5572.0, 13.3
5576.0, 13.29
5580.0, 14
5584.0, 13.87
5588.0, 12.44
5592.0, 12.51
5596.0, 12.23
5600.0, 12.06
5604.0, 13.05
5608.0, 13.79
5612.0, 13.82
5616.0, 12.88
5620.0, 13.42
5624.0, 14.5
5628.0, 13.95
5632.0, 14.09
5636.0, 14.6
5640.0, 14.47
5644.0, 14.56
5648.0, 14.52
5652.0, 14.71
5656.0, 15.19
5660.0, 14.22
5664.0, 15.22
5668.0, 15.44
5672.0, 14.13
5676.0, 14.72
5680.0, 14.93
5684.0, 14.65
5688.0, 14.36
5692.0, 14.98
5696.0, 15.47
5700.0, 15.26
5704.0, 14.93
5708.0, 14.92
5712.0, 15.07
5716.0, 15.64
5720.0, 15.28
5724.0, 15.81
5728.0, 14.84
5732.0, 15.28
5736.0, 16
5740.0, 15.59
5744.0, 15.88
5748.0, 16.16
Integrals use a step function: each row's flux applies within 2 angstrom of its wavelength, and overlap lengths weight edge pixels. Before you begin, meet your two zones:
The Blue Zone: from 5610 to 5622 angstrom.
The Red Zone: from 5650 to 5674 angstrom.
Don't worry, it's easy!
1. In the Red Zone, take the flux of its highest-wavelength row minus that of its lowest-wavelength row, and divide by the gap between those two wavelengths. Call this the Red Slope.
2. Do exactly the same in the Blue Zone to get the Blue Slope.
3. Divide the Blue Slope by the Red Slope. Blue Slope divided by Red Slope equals 1.7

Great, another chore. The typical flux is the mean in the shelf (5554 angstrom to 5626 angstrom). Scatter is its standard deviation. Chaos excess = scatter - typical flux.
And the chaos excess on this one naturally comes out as -12.7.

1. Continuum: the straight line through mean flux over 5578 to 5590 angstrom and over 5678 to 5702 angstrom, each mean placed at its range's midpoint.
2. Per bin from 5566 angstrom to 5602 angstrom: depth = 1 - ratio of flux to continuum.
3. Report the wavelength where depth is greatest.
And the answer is 5600.0 angstrom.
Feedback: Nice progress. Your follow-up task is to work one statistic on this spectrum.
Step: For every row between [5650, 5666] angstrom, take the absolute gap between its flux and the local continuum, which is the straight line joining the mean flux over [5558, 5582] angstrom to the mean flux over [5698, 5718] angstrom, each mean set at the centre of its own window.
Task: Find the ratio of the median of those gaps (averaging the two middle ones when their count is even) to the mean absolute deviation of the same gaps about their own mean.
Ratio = 3.4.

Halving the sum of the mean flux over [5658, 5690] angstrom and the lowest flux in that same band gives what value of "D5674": 14.4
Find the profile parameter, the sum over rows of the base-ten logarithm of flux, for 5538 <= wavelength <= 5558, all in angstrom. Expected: 5.73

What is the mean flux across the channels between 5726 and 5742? 15.4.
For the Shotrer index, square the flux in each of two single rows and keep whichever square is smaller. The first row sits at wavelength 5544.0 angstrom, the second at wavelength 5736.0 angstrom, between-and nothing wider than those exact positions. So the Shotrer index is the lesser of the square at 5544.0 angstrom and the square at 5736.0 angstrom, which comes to 197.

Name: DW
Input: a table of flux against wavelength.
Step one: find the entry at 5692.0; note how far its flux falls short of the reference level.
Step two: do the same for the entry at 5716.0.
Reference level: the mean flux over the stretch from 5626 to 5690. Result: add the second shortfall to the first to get -1.4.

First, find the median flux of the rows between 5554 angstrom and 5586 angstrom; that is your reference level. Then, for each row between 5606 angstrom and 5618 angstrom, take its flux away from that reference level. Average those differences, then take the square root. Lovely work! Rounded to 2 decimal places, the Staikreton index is 0.66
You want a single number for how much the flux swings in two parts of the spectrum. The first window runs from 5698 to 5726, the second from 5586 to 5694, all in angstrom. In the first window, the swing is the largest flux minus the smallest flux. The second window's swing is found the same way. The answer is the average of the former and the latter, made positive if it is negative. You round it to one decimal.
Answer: 2.1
